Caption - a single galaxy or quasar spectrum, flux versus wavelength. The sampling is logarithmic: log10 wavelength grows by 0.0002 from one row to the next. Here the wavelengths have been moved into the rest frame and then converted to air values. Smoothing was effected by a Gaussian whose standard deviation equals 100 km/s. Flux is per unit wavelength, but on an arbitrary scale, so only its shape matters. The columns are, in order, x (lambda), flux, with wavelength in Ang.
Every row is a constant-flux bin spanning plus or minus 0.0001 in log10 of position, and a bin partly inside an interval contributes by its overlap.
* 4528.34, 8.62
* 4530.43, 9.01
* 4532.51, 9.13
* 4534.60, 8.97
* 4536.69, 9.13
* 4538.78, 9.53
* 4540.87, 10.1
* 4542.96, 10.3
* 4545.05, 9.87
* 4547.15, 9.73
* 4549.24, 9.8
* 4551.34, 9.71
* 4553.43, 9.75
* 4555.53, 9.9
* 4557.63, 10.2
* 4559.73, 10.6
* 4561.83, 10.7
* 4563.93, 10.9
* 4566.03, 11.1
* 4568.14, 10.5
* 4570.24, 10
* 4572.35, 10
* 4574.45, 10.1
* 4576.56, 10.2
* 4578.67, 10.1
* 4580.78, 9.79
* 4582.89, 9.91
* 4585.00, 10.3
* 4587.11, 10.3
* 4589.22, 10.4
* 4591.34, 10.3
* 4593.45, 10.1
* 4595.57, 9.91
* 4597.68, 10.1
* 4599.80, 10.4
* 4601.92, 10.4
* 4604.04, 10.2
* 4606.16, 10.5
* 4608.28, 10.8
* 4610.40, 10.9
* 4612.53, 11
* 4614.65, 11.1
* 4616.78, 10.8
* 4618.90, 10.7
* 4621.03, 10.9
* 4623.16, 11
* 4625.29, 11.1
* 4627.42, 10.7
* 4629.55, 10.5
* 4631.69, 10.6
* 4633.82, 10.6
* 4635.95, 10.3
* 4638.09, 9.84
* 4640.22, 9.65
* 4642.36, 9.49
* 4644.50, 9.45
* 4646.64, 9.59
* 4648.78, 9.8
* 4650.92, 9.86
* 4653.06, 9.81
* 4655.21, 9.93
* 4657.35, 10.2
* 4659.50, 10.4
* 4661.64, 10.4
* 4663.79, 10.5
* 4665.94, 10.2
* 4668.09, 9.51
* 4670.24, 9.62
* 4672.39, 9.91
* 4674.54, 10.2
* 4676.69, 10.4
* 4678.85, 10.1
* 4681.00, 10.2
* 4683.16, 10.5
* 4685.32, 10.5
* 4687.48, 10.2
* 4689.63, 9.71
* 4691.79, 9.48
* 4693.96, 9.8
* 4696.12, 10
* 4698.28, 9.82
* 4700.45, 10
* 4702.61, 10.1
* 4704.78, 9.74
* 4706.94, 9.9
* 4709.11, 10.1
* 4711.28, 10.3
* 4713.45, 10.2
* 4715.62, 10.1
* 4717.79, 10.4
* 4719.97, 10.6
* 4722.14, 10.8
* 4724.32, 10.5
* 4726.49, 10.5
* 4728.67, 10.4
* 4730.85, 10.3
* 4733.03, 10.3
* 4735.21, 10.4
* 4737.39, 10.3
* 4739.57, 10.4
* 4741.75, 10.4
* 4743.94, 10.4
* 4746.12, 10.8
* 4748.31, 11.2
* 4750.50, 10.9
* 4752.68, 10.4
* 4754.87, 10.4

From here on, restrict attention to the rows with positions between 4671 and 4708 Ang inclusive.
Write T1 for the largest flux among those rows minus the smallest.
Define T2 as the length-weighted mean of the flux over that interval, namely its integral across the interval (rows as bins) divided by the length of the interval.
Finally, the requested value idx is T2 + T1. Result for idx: 11.1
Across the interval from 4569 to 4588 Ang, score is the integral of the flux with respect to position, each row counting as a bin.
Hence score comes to 192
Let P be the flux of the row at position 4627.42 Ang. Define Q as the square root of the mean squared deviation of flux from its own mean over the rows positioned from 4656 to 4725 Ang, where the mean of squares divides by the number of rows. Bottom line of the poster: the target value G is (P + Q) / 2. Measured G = 5.51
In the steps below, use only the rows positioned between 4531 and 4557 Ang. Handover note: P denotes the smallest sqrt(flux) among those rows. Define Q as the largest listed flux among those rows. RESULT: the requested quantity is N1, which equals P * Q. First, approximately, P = 2.99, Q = 10.3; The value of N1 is 31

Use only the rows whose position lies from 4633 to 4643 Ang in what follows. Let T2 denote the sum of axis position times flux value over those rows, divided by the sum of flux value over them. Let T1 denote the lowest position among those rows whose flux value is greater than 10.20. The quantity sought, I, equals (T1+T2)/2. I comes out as 4635.9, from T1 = 4633.82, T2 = 4638.0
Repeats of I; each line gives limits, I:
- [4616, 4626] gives 4618.9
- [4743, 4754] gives 4746.1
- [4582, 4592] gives 4586.1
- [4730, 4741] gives 4733.0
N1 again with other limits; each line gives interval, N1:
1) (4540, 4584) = 35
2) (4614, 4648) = 34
